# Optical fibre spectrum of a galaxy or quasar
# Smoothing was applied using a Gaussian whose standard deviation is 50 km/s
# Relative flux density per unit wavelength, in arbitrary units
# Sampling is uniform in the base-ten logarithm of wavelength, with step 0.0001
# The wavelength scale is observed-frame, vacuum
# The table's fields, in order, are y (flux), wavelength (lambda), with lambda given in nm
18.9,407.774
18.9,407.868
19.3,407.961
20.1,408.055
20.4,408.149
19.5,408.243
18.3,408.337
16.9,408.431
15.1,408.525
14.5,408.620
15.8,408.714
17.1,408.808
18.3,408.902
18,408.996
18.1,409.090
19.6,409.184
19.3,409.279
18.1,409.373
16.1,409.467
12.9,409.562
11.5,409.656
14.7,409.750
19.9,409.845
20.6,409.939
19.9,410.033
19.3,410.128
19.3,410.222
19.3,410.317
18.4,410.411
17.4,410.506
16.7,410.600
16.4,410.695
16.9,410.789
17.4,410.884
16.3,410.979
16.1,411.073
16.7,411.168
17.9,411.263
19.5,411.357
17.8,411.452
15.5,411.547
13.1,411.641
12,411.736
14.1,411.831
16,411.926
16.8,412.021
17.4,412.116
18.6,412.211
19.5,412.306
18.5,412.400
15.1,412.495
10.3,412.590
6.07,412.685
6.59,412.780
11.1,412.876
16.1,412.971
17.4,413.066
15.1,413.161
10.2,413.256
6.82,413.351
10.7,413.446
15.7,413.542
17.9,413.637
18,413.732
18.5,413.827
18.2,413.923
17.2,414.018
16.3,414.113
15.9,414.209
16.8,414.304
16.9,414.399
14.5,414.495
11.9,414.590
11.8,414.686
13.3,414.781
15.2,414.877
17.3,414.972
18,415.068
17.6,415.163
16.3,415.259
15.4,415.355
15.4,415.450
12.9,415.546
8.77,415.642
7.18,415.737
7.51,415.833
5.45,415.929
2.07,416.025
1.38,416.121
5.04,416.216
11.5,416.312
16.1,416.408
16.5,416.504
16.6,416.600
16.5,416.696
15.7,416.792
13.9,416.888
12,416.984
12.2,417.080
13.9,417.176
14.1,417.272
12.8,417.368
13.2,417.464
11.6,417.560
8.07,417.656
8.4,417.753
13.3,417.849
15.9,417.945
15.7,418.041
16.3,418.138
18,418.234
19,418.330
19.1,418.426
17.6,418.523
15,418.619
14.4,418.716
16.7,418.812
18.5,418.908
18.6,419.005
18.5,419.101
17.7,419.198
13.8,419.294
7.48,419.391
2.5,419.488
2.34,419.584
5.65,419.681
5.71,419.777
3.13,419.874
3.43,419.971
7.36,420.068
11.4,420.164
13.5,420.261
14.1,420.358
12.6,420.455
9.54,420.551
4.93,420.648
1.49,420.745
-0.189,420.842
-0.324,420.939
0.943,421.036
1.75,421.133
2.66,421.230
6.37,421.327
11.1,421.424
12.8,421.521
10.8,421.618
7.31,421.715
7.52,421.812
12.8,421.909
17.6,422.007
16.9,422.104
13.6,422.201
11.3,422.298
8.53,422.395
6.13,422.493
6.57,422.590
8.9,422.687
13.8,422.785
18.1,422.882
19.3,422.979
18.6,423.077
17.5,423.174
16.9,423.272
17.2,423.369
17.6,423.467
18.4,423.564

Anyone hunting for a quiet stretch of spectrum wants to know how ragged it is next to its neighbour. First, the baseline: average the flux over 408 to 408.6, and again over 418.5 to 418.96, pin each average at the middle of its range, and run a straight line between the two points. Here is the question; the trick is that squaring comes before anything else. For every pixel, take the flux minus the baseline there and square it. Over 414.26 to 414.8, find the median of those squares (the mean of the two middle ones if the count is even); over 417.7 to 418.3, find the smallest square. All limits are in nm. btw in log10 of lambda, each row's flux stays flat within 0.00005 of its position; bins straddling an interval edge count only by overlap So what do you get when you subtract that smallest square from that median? 11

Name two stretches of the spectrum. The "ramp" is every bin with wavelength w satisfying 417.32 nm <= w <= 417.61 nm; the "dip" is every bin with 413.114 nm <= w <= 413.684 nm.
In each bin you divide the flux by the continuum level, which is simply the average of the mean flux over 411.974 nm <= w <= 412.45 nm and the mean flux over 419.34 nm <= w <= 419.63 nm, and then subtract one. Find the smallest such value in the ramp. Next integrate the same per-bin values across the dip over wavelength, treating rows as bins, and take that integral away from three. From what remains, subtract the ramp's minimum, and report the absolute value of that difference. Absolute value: 2.88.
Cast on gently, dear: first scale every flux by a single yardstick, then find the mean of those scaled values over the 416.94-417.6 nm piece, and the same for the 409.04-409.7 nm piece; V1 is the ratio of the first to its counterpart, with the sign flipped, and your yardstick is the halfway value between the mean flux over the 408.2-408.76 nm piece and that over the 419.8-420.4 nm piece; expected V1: -0.78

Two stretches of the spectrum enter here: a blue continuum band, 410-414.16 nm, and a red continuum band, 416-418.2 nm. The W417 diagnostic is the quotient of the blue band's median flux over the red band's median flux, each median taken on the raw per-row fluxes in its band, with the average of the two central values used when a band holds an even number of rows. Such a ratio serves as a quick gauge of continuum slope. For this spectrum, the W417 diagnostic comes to 1.3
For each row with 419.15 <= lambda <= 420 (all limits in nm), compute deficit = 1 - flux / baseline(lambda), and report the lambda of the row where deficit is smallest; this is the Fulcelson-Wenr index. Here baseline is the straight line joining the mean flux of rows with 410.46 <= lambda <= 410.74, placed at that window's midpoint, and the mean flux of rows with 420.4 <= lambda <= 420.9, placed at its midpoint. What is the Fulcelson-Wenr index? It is 419.198 nm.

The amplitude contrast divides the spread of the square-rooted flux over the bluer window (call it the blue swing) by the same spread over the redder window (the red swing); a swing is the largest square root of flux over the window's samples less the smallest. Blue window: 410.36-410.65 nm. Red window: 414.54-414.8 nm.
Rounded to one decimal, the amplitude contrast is 1.0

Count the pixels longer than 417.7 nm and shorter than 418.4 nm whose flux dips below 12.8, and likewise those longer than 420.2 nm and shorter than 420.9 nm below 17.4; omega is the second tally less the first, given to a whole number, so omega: 6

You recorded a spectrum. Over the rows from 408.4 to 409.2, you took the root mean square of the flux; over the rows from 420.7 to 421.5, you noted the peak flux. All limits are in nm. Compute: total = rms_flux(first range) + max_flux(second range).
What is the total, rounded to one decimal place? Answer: 28.2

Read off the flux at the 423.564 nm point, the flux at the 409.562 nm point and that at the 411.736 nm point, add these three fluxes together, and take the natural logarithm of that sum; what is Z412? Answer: 3.77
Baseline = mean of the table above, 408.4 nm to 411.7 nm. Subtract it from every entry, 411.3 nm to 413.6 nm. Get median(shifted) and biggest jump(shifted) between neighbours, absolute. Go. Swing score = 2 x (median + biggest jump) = 6.3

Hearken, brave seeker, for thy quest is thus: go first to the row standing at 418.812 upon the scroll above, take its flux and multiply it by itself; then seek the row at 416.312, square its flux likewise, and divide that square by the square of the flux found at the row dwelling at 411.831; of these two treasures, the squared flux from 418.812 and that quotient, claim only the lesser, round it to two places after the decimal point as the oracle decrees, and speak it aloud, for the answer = 0.67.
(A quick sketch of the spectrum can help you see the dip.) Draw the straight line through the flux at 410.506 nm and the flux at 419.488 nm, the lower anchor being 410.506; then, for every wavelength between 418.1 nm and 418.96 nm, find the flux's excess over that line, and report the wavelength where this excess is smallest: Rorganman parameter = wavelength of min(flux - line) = 418.716 nm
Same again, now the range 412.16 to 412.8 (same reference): 412.685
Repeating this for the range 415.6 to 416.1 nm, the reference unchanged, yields 416.025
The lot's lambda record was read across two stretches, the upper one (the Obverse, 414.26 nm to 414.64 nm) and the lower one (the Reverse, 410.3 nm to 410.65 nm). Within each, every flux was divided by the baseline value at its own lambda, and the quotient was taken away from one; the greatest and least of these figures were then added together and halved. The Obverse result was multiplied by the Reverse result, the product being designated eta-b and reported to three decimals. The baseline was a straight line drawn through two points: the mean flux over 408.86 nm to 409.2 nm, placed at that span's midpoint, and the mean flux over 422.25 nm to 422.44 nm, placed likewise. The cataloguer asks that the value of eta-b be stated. -0.001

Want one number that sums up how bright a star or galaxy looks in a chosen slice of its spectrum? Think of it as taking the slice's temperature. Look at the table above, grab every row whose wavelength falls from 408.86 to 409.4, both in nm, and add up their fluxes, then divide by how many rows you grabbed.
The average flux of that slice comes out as 18.6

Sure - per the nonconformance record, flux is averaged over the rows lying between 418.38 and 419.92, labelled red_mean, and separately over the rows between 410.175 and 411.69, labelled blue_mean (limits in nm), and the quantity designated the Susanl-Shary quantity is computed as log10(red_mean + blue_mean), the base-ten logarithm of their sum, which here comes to 1.47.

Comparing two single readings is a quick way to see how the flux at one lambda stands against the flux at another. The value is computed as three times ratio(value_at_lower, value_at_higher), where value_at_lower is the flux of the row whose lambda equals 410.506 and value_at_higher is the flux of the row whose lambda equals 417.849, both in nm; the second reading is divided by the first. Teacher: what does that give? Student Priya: 2.3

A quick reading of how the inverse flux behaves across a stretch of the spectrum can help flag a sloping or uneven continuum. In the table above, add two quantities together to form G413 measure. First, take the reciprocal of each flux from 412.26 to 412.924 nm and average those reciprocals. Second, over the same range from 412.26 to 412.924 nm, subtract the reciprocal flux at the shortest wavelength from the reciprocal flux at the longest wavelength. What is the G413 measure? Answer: 0.14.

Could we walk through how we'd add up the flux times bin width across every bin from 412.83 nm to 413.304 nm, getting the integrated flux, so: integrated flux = 6.6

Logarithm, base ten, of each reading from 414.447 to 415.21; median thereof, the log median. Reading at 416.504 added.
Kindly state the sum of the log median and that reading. 17.7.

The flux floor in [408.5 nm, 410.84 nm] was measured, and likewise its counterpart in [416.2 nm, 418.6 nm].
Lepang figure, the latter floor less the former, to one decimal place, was -6.5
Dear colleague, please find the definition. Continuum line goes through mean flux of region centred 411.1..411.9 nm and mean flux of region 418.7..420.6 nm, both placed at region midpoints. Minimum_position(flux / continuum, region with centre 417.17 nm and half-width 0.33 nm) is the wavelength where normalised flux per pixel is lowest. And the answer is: 416.984 nm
